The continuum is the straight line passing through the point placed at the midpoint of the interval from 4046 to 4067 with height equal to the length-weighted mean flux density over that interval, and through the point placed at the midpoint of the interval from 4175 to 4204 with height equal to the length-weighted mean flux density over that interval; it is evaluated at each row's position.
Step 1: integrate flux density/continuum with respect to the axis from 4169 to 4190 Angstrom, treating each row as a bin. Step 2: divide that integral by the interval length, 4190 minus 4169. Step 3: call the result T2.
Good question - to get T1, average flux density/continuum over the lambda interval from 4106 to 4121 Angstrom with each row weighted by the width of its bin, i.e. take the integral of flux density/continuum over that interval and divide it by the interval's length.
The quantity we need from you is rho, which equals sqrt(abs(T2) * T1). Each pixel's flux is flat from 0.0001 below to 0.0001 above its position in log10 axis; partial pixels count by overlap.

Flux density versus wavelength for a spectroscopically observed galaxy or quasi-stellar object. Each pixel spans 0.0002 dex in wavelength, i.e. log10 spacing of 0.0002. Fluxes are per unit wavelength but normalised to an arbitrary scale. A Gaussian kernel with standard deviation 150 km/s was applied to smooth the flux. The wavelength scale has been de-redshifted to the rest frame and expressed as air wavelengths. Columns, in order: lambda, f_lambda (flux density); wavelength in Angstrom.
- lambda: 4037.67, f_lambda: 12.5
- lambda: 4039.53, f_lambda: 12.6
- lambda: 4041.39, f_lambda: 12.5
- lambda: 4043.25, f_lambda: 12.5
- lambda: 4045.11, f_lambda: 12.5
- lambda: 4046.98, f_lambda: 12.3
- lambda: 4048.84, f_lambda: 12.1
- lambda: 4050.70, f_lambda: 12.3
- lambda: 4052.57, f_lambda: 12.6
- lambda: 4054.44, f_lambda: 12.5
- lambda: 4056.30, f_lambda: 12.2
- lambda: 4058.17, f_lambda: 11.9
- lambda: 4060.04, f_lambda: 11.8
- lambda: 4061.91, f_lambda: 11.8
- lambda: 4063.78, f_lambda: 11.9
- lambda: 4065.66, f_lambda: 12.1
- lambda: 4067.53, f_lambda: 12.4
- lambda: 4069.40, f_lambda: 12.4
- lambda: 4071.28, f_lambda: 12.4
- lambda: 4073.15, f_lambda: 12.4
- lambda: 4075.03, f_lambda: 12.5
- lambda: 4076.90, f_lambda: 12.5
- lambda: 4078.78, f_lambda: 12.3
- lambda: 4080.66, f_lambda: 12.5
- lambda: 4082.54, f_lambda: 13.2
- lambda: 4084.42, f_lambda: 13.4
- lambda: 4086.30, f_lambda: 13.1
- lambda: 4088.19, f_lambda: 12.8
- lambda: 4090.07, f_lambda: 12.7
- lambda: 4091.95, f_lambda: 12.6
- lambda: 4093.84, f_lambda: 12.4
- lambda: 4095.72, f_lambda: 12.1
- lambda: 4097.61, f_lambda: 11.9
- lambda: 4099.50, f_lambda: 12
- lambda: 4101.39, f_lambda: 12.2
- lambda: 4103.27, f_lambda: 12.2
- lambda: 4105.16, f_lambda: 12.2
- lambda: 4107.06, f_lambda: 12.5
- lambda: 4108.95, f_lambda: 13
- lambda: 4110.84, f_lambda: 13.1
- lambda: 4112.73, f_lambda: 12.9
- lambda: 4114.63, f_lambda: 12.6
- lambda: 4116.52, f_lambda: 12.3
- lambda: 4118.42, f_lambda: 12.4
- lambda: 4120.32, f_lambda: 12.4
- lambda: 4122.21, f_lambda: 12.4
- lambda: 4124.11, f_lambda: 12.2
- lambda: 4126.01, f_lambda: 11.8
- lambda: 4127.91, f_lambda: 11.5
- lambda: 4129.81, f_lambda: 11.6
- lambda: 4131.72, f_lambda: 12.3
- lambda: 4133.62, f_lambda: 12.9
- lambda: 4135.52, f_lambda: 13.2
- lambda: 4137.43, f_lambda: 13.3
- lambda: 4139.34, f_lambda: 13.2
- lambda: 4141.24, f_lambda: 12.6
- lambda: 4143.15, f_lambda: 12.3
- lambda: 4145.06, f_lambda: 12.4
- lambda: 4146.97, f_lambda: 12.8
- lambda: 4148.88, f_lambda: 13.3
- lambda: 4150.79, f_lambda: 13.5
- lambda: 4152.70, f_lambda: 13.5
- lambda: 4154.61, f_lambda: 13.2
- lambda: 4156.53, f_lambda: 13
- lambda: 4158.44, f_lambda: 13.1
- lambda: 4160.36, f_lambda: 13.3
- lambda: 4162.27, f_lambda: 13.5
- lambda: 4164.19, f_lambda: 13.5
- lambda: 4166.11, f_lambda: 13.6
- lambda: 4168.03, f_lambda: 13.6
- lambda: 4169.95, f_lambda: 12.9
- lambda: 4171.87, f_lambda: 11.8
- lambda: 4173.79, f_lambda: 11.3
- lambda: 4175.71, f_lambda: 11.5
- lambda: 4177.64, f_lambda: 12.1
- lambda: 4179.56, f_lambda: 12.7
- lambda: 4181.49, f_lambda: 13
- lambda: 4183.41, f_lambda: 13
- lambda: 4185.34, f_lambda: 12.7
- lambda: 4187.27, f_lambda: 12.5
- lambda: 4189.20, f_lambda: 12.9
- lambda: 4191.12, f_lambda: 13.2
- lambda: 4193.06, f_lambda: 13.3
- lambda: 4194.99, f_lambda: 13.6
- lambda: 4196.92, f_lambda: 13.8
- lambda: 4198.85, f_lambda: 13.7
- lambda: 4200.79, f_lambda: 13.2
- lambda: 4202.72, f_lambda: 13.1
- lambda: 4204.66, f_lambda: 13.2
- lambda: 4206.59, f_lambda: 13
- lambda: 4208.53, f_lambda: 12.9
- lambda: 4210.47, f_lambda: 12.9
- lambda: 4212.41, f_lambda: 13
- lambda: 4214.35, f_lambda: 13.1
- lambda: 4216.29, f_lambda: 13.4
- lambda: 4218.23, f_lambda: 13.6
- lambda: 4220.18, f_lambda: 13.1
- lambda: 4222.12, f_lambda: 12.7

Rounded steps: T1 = 1.01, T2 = 0.96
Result 0.99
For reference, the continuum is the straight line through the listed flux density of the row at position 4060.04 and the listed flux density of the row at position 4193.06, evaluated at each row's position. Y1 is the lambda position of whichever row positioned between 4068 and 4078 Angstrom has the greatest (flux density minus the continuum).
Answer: 4075.03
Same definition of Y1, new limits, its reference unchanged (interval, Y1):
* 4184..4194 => 4193.06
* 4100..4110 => 4108.95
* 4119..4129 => 4120.32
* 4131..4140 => 4137.43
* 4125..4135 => 4133.62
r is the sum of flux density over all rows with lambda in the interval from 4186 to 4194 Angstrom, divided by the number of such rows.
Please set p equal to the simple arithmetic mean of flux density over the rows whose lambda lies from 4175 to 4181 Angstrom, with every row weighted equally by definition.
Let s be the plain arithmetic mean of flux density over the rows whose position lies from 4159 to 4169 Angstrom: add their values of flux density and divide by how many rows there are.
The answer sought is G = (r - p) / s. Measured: 0.065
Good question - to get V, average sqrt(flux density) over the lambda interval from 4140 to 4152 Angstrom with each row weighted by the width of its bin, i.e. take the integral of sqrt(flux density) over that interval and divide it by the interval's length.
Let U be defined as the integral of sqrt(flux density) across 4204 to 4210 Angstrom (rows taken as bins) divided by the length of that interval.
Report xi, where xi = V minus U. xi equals -0.02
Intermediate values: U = 3.61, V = 3.58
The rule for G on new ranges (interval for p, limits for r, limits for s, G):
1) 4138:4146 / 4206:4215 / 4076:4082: 0.029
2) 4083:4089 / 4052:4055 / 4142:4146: -0.045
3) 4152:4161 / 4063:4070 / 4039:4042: -0.081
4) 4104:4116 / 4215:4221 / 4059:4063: 0.055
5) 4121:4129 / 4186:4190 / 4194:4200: 0.053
